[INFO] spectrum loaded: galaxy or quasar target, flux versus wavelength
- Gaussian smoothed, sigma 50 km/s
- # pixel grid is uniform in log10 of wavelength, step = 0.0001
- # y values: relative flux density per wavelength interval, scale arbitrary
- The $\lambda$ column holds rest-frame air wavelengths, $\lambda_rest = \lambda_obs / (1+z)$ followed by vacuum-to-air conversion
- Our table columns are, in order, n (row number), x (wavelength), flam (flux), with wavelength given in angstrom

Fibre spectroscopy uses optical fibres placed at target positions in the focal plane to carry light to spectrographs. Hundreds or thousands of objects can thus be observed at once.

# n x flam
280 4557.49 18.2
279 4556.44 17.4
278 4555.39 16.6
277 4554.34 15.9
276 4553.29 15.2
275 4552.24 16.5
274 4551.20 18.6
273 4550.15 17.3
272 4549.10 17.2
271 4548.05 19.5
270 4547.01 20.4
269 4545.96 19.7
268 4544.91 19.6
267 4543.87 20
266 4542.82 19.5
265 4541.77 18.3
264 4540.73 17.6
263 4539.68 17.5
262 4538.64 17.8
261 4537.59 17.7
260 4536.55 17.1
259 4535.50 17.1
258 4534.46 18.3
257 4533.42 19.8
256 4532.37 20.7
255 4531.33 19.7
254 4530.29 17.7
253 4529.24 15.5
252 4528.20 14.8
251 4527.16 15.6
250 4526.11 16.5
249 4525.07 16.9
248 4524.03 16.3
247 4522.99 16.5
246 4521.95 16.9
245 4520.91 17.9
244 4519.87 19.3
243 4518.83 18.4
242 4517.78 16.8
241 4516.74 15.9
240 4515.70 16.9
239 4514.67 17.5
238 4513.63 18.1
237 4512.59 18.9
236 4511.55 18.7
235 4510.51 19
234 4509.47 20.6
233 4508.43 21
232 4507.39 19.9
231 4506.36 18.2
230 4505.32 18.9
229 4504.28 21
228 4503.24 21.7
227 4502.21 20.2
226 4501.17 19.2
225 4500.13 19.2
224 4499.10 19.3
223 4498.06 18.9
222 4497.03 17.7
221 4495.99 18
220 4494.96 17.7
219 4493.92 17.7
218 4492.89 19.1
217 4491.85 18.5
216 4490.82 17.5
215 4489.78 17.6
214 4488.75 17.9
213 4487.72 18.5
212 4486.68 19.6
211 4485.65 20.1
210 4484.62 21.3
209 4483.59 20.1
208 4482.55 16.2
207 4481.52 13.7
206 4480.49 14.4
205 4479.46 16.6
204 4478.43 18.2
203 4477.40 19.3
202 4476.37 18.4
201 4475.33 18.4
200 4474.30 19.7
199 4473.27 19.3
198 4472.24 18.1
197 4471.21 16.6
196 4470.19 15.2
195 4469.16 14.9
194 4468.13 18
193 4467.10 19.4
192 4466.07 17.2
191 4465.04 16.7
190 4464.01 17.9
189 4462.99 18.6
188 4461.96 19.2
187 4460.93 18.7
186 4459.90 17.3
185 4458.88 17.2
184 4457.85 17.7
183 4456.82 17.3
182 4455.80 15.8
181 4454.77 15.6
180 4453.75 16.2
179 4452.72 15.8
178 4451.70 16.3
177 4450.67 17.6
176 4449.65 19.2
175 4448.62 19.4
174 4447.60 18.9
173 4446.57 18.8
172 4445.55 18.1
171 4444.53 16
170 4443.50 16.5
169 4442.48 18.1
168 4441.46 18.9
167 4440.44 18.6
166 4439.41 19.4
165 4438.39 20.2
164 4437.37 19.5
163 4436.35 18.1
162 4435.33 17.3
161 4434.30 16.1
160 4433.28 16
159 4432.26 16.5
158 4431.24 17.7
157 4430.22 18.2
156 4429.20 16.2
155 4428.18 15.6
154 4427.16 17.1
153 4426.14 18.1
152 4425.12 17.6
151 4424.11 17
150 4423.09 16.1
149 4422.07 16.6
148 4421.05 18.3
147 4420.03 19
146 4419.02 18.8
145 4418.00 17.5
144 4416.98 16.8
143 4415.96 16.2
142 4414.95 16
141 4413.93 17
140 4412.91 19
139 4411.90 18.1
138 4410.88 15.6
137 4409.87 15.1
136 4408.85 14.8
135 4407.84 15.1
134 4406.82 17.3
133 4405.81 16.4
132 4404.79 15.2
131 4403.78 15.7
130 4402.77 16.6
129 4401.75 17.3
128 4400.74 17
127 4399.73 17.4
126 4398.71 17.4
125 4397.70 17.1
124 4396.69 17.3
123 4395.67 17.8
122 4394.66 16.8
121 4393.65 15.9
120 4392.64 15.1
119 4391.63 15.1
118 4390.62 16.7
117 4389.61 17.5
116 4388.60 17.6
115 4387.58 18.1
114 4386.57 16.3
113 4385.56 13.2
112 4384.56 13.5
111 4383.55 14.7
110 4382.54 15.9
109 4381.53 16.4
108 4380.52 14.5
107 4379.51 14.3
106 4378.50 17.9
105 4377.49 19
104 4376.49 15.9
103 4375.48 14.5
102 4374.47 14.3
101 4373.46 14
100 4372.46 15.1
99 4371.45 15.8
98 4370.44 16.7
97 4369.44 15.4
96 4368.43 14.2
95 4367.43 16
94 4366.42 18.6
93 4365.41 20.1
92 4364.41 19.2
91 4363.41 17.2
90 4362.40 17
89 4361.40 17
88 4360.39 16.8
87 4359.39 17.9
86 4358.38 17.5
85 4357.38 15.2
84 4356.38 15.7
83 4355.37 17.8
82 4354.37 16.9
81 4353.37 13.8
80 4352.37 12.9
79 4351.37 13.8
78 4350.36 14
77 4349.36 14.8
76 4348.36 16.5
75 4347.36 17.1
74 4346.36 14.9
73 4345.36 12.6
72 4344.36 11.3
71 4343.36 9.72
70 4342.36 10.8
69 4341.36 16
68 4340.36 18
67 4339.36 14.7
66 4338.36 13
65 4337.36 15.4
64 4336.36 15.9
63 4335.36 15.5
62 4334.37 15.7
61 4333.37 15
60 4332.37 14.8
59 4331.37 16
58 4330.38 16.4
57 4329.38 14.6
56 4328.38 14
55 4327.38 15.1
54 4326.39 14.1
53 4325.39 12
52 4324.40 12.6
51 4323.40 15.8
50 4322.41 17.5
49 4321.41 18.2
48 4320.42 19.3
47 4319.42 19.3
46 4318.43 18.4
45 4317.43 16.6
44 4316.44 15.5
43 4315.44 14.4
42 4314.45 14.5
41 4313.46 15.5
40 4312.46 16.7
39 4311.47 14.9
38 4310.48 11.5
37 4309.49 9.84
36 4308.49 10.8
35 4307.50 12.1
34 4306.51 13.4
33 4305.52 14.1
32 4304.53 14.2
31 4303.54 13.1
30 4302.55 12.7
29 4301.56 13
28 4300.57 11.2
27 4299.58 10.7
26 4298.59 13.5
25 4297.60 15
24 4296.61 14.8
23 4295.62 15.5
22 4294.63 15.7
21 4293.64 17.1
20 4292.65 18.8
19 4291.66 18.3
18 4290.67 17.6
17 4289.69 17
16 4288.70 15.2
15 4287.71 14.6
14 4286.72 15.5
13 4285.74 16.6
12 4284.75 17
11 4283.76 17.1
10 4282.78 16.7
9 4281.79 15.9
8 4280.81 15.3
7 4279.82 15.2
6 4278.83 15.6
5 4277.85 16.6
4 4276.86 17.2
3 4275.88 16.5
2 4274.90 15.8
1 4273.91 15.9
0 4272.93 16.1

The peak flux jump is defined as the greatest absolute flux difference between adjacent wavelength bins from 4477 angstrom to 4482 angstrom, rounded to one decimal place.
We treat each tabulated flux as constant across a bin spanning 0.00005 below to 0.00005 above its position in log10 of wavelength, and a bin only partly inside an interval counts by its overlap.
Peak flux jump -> 2.2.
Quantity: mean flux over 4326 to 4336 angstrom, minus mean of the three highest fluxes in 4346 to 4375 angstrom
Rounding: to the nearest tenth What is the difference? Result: -4.2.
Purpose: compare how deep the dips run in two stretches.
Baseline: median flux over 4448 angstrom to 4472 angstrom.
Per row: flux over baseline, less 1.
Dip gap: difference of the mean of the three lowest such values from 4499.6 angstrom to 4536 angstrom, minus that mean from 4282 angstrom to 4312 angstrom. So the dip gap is 0.28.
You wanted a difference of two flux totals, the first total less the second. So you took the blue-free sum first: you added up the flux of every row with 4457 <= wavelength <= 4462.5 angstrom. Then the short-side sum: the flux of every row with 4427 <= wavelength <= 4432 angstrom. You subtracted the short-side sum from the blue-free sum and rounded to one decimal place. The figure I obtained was 5.3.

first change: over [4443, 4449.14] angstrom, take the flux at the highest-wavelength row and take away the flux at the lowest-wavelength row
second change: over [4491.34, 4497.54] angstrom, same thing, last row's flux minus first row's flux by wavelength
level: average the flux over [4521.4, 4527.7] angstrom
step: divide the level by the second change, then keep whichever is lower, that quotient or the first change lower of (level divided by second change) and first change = -21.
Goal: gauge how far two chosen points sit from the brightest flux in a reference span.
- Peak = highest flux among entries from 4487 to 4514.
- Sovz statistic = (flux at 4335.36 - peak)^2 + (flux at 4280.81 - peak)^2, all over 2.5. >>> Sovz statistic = 32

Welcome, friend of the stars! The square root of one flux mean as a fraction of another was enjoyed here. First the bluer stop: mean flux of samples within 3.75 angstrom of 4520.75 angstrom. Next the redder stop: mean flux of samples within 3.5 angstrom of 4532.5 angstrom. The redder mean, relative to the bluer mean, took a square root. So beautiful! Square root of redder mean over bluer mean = 1.03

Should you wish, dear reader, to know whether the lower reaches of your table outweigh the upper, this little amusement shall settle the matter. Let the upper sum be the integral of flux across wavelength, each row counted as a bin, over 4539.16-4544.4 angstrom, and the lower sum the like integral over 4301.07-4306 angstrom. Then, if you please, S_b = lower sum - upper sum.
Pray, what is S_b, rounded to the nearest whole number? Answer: -31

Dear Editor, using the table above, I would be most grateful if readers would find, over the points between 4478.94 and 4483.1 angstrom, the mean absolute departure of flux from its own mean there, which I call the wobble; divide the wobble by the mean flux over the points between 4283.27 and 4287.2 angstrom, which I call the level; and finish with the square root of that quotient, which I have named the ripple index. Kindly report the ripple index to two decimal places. 0.27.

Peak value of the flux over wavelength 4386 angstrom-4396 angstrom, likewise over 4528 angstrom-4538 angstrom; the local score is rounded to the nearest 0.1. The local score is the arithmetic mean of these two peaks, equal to 19.4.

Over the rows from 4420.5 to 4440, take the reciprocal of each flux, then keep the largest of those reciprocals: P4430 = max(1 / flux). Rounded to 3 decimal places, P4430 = 0.064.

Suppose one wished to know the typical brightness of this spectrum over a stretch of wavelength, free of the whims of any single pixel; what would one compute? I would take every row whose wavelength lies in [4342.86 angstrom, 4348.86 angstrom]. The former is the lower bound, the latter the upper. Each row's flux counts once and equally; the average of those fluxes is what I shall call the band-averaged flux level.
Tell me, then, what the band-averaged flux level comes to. 13.7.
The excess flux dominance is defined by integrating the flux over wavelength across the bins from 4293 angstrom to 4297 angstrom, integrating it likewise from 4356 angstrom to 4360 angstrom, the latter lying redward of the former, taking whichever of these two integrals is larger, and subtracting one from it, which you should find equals 66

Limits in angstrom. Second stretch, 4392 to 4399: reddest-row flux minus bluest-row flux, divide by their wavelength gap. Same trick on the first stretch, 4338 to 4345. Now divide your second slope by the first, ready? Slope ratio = -1.3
